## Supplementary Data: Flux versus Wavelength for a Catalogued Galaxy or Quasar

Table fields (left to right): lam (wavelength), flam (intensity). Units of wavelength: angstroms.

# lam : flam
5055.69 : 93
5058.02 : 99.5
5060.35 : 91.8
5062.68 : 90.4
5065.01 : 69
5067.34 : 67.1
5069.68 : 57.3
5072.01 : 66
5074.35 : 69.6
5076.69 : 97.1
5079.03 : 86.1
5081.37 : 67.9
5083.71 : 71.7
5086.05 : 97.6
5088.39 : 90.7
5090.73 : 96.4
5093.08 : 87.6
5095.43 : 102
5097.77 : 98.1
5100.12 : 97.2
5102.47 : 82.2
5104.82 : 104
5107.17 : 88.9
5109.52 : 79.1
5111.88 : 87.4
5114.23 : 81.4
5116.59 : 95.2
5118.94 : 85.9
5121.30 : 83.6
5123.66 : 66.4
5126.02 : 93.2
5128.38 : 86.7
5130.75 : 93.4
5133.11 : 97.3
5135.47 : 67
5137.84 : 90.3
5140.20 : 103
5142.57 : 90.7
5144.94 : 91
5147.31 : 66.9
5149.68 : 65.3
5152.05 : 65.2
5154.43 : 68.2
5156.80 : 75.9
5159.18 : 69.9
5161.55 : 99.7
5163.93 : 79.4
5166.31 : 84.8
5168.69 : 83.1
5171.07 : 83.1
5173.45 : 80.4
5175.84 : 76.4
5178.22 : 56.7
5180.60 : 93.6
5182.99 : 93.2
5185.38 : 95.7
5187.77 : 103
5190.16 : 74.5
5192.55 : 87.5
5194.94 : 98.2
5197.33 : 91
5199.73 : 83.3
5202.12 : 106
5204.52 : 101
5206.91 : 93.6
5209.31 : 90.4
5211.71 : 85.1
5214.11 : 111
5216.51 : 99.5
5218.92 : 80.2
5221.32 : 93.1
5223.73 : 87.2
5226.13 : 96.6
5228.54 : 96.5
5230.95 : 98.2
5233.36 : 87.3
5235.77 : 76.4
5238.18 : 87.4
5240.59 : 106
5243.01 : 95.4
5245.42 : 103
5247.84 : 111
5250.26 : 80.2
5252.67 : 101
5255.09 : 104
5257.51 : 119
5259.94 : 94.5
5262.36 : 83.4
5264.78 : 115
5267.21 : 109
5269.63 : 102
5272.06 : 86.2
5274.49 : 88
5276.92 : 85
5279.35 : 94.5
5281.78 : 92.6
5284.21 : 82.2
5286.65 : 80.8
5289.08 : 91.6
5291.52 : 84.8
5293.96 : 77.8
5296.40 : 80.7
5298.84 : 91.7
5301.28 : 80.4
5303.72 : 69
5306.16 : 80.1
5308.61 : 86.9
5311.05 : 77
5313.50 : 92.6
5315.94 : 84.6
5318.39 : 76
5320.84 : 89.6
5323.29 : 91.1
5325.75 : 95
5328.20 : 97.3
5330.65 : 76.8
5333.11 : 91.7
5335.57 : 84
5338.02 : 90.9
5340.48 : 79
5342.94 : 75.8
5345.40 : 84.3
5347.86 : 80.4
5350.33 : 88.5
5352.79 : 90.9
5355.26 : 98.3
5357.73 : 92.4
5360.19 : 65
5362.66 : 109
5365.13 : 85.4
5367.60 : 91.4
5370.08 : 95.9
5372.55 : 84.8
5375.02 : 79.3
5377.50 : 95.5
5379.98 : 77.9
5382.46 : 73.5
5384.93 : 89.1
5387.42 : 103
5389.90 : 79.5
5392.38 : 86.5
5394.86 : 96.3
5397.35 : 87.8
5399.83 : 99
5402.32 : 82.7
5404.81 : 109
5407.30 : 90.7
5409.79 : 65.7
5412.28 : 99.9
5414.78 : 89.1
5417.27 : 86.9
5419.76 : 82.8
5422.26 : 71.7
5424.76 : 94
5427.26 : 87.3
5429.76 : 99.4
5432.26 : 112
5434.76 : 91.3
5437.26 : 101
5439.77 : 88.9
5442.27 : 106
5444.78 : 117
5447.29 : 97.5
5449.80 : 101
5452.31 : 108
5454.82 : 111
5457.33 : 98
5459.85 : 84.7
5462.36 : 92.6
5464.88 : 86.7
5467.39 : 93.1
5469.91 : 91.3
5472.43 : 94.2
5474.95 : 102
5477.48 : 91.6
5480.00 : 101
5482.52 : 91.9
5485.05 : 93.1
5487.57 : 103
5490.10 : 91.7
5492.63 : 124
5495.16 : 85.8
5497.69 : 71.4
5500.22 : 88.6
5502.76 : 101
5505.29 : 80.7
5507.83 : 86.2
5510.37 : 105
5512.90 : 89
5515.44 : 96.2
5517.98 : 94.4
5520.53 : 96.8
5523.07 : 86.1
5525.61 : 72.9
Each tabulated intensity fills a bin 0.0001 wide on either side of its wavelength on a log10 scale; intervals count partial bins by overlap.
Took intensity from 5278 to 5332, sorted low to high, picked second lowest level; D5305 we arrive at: 76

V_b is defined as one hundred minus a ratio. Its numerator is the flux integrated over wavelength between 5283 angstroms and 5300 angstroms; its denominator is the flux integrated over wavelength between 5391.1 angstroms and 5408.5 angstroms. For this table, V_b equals 99.1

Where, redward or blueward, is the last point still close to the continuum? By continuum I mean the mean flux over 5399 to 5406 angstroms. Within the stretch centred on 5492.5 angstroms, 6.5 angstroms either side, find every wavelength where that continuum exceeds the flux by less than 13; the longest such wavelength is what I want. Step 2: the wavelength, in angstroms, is 5495.16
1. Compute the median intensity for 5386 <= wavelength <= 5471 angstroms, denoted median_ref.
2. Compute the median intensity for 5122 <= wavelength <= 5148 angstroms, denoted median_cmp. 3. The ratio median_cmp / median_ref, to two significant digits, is 0.98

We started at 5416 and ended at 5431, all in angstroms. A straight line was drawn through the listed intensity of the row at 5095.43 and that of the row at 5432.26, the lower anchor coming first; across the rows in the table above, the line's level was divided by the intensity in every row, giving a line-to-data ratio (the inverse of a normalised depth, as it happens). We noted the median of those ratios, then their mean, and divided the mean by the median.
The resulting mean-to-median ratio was 1.01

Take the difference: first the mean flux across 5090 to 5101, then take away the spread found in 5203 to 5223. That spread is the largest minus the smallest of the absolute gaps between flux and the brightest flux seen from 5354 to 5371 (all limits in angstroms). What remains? 69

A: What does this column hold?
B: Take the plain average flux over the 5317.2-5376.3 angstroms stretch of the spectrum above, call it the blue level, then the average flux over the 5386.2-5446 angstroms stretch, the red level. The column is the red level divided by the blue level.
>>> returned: 1.06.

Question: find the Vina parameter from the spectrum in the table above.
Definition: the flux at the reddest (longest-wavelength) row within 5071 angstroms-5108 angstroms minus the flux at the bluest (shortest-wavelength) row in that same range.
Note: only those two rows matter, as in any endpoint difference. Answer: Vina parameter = 23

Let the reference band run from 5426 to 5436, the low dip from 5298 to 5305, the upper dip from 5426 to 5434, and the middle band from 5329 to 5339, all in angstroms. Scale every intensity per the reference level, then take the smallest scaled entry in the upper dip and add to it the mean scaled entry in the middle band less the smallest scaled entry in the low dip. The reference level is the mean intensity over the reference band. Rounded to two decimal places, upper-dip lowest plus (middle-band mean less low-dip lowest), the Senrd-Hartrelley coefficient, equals 1.07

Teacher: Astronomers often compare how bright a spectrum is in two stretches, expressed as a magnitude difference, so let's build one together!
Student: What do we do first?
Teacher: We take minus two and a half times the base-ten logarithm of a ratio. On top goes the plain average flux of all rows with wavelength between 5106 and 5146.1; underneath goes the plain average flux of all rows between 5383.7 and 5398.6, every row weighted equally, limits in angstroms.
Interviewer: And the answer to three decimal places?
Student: 0.040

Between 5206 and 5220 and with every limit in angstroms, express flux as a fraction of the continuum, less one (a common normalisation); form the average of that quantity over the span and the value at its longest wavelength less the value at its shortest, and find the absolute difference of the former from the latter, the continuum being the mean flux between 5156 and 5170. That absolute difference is 0.30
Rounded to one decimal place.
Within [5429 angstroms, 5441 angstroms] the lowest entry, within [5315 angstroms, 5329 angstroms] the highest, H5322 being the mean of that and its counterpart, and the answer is 93.1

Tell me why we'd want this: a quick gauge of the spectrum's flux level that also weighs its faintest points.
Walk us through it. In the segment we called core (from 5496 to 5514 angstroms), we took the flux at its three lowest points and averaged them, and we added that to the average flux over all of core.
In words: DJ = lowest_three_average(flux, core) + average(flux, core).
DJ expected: 168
